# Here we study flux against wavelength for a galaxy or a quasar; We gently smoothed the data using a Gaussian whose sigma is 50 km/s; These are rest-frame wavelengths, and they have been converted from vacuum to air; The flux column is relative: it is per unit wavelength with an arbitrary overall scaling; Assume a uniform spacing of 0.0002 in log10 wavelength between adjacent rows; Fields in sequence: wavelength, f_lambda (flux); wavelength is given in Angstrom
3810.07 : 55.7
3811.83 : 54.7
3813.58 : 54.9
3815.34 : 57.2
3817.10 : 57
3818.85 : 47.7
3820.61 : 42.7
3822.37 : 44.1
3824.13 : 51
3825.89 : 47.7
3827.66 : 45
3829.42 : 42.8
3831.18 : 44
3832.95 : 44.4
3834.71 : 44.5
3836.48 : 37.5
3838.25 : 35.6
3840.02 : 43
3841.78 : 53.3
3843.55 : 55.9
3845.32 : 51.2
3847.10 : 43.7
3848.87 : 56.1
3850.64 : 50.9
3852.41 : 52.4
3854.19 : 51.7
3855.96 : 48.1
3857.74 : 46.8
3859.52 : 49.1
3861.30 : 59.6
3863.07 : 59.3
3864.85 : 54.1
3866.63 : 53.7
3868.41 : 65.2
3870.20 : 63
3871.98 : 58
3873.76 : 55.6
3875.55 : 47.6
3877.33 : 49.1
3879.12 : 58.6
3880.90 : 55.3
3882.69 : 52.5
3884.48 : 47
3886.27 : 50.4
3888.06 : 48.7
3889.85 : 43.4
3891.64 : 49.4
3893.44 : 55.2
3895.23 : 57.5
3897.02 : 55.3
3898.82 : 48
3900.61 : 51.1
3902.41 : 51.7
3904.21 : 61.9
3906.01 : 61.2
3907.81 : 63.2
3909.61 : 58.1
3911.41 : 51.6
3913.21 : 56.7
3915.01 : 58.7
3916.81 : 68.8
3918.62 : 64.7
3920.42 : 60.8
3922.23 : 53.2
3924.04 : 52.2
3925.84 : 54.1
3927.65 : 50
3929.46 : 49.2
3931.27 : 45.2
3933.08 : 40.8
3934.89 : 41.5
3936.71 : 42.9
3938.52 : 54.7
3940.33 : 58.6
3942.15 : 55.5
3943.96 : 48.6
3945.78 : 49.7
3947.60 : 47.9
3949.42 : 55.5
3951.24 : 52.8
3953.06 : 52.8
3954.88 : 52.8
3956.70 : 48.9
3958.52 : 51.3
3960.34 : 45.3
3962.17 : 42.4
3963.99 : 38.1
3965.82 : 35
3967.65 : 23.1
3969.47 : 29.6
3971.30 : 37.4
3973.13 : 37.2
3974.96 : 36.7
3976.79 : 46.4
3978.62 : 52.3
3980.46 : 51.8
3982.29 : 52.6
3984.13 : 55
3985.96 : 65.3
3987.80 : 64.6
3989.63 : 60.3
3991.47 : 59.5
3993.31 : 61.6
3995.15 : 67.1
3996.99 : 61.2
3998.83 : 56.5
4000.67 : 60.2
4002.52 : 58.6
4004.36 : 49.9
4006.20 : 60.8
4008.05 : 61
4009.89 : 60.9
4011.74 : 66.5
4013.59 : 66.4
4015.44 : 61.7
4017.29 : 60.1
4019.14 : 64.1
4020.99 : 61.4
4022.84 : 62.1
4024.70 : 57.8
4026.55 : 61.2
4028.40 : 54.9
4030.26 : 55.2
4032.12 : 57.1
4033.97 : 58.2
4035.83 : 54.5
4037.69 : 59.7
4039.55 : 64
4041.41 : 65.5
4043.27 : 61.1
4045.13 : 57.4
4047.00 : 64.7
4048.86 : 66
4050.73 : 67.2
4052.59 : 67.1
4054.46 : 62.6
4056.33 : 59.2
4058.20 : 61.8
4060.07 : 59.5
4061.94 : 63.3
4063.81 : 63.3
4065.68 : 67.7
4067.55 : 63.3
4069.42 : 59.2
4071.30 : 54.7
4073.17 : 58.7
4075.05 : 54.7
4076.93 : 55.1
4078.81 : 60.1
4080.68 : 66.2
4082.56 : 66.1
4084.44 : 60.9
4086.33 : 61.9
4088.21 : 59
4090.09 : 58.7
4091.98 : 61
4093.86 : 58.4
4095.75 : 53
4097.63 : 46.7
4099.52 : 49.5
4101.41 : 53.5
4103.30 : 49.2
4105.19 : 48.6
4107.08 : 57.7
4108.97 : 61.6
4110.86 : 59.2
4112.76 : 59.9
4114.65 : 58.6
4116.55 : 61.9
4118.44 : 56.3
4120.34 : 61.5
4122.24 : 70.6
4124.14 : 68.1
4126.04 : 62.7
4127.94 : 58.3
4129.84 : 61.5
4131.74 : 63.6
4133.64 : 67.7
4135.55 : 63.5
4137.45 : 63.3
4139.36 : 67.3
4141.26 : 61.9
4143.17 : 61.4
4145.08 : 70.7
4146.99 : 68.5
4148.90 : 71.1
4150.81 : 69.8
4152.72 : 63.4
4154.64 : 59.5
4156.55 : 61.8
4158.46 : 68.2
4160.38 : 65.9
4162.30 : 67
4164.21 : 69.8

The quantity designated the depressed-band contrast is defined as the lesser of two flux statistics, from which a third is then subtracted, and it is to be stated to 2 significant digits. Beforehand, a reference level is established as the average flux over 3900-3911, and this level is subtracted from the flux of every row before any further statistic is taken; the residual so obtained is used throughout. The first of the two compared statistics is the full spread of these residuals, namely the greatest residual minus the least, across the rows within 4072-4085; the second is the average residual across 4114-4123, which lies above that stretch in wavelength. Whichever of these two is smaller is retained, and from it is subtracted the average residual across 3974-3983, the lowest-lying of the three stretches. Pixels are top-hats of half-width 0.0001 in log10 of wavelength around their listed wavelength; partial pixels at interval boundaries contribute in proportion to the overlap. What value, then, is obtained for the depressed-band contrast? 14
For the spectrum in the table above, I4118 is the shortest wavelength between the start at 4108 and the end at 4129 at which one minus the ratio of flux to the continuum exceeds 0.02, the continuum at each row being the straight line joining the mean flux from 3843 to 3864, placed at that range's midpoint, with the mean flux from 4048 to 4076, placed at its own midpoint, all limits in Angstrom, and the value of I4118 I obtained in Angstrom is 4108.97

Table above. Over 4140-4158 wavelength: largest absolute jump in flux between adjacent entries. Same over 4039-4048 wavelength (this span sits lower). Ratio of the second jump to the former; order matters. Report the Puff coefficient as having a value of 0.78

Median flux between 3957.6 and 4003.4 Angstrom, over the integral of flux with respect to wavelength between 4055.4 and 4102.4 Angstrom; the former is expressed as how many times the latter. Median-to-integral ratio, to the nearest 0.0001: 0.0189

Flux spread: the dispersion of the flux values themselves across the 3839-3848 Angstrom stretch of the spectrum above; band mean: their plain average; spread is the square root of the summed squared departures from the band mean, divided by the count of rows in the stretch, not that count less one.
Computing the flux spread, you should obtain 5.2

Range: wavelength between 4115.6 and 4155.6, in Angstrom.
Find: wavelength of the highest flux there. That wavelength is 4148.90 Angstrom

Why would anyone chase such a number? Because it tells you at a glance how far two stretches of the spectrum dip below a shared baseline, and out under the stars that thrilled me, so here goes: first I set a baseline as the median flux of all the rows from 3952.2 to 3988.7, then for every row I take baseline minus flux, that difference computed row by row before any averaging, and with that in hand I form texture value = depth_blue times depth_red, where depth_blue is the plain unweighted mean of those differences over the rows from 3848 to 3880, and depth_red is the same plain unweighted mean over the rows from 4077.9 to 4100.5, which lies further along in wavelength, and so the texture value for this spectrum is 73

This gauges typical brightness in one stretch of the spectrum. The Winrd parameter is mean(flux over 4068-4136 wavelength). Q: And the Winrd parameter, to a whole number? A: 59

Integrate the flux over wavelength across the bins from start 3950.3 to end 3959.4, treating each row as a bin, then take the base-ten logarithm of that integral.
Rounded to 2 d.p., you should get 2.67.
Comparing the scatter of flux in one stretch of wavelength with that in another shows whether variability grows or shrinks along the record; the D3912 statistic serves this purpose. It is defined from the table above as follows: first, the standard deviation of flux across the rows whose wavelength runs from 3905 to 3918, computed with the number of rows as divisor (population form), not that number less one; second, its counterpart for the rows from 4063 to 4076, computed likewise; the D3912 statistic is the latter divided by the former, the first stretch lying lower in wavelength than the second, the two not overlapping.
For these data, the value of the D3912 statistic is 0.89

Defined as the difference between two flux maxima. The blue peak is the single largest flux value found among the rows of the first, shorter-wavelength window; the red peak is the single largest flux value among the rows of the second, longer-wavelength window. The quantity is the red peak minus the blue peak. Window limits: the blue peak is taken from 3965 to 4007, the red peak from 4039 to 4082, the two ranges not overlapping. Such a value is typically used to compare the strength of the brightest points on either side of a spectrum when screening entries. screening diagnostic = 1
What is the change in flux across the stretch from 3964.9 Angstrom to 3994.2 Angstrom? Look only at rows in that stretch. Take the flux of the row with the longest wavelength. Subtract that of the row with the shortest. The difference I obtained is 27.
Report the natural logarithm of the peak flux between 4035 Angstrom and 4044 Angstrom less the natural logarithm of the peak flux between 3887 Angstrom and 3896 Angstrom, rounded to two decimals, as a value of 0.13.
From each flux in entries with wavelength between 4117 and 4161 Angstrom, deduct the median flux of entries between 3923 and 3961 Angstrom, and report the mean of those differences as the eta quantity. 15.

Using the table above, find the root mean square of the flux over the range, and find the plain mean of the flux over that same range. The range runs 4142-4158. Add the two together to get 132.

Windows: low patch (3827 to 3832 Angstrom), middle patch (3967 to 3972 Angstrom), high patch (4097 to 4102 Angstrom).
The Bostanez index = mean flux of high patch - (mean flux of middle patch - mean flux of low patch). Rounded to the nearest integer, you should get 64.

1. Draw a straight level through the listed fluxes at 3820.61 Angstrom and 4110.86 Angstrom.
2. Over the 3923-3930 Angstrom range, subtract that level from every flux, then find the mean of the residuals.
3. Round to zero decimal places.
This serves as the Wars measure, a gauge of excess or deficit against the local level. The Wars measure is 3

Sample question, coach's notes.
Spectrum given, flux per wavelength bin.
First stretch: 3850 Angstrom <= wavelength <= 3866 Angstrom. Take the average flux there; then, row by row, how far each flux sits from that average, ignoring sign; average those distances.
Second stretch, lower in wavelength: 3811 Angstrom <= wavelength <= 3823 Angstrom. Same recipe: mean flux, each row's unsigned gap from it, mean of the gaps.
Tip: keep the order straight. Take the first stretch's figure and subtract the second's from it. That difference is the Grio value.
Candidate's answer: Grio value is -2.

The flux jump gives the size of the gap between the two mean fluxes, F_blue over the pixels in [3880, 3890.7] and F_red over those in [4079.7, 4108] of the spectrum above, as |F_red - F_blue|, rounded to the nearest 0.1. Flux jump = 7.1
